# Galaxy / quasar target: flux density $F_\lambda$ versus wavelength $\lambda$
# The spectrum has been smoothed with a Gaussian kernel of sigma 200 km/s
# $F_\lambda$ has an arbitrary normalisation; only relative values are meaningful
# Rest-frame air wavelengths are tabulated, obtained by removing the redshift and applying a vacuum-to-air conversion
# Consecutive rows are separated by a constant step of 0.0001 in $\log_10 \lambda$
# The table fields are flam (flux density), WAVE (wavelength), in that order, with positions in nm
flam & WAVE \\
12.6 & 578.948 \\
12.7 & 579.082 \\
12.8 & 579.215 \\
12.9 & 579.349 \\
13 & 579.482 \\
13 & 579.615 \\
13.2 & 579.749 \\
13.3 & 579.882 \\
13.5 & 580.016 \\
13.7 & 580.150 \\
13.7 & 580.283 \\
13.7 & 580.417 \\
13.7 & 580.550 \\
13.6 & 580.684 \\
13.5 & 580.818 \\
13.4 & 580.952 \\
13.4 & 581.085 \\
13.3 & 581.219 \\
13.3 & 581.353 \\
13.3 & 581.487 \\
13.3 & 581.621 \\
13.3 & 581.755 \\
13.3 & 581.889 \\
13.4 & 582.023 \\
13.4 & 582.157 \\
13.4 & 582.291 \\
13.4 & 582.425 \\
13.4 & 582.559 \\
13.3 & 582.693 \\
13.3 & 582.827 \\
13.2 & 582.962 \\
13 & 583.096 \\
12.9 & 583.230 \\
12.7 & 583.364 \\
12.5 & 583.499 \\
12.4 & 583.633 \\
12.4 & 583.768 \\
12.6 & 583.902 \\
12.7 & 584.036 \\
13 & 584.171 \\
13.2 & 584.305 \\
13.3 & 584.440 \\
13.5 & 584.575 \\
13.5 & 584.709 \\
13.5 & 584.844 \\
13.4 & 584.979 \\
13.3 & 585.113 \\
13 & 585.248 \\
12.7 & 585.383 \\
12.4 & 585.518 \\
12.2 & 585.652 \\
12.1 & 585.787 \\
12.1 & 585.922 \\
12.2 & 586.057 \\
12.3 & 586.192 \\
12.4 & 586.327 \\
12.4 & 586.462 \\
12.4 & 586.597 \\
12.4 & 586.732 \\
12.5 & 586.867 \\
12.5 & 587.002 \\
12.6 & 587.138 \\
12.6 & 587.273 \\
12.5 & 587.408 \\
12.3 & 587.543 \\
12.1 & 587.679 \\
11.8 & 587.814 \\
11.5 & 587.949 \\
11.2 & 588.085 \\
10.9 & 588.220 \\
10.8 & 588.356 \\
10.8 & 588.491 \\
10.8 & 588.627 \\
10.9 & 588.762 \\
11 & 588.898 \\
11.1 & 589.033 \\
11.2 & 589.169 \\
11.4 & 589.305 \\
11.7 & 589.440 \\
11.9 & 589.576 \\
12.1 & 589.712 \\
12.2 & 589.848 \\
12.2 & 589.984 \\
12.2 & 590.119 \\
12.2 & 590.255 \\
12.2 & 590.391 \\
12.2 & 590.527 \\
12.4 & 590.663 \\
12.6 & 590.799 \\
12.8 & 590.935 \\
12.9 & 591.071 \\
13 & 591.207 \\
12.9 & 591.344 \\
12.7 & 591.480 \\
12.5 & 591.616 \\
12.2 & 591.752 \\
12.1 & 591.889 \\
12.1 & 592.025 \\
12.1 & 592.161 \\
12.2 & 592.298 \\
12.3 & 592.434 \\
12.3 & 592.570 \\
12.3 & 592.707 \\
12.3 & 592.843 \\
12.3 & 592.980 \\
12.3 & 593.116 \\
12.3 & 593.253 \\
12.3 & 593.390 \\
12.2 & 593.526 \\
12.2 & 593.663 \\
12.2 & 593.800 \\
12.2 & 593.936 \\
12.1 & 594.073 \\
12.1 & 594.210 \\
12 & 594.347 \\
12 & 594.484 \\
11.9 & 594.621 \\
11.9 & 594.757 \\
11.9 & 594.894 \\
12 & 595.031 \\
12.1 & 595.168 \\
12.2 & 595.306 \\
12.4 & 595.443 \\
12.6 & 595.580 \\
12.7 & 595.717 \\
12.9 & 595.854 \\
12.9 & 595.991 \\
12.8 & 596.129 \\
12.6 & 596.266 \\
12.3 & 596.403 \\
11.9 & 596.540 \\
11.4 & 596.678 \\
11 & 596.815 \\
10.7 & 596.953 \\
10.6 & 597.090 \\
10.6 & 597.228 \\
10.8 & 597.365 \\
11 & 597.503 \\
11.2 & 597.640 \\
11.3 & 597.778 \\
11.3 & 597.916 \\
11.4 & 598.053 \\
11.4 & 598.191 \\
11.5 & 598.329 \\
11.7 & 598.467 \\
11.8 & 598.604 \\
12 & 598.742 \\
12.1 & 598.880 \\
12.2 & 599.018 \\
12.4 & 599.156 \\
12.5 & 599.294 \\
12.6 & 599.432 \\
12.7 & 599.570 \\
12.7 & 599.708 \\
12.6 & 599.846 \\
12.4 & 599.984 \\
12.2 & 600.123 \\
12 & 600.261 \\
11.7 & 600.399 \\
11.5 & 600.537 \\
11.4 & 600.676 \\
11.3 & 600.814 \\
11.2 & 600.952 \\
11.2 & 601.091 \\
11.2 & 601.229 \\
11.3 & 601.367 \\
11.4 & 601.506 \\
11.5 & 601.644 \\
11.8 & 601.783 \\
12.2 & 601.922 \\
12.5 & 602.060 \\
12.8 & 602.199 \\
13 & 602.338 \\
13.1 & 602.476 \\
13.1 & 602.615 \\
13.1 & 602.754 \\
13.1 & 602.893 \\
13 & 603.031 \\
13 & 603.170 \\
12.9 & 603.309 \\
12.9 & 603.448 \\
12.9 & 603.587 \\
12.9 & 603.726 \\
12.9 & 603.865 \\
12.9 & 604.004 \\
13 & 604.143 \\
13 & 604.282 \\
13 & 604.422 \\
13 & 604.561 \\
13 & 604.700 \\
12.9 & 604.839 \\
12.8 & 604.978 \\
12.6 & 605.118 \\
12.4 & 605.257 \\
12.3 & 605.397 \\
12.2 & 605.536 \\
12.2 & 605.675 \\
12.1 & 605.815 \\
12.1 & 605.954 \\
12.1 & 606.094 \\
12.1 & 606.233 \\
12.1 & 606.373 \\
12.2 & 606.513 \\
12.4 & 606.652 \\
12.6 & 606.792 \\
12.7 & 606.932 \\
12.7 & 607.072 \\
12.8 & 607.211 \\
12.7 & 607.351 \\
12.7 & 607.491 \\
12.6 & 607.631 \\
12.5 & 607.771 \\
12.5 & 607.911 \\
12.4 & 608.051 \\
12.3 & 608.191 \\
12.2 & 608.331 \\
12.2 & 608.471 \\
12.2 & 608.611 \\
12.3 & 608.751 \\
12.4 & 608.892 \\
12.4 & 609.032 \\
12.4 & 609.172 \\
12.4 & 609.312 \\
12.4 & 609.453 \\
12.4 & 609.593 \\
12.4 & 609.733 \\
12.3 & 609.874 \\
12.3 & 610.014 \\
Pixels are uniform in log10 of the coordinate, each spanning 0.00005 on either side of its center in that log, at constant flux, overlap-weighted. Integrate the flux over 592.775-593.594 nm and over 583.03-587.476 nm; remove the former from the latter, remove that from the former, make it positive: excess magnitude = 36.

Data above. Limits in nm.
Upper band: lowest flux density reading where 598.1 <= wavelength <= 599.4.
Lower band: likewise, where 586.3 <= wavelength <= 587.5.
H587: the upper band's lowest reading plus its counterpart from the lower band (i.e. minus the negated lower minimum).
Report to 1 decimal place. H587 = 23.8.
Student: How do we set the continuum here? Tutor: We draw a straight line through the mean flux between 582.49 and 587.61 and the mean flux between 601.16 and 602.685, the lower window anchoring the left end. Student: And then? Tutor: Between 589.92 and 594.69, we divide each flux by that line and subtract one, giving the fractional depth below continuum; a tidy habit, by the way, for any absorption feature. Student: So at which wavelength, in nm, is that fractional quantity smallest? 594.621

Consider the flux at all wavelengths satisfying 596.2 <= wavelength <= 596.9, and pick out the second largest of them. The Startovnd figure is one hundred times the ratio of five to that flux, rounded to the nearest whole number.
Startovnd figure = 41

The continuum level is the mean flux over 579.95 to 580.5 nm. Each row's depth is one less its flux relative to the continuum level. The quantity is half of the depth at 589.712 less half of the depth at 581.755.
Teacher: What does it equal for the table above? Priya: 0.04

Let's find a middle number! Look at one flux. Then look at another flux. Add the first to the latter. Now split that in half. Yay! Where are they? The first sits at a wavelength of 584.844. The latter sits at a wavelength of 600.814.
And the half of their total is 12.4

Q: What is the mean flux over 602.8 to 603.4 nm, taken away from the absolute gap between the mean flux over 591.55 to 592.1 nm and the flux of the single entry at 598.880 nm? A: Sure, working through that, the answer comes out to -12.9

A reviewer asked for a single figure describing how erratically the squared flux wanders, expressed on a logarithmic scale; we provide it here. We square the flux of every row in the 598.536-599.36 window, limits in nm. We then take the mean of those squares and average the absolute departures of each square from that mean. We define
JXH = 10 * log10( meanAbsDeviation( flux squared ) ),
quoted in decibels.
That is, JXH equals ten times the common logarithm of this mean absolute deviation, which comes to 6.9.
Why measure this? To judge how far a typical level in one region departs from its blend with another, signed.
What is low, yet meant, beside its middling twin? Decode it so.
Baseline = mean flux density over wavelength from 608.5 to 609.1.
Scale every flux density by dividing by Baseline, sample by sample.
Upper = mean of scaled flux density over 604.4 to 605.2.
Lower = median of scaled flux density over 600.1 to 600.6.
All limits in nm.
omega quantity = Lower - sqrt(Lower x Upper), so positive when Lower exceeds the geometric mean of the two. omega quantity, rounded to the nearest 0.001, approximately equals -0.041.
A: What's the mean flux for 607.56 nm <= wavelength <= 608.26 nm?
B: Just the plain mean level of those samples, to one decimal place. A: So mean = 12.5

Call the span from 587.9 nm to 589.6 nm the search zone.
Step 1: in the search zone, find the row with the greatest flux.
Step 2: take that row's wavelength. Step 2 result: 589.576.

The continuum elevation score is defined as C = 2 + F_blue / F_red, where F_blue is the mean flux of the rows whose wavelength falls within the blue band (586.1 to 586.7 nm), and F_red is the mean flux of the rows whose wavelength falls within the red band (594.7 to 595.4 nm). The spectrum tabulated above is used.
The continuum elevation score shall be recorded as 3.03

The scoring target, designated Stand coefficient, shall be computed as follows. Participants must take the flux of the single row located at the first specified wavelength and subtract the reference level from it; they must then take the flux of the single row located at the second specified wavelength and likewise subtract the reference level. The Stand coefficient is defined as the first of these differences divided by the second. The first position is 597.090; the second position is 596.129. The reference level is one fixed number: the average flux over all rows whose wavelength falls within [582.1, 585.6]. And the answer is 9.7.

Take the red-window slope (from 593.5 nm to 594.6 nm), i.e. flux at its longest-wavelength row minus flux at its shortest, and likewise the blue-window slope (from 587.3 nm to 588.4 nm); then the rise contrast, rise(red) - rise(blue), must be 1.50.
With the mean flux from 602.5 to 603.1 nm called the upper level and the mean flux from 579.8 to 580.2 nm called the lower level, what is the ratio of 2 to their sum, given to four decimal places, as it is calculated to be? 0.0753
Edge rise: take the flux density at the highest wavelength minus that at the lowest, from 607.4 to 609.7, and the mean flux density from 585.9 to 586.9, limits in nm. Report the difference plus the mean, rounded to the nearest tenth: 12.0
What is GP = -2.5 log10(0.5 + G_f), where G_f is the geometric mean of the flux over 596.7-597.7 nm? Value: -2.64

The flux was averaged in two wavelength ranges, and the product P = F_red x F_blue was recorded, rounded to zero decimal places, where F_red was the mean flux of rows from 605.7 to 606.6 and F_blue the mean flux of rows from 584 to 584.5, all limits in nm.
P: 158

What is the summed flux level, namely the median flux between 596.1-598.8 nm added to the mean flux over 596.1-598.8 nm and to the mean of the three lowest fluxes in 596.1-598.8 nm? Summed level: 33.5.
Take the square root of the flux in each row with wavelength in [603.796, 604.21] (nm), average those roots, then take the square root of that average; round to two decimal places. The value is 1.90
